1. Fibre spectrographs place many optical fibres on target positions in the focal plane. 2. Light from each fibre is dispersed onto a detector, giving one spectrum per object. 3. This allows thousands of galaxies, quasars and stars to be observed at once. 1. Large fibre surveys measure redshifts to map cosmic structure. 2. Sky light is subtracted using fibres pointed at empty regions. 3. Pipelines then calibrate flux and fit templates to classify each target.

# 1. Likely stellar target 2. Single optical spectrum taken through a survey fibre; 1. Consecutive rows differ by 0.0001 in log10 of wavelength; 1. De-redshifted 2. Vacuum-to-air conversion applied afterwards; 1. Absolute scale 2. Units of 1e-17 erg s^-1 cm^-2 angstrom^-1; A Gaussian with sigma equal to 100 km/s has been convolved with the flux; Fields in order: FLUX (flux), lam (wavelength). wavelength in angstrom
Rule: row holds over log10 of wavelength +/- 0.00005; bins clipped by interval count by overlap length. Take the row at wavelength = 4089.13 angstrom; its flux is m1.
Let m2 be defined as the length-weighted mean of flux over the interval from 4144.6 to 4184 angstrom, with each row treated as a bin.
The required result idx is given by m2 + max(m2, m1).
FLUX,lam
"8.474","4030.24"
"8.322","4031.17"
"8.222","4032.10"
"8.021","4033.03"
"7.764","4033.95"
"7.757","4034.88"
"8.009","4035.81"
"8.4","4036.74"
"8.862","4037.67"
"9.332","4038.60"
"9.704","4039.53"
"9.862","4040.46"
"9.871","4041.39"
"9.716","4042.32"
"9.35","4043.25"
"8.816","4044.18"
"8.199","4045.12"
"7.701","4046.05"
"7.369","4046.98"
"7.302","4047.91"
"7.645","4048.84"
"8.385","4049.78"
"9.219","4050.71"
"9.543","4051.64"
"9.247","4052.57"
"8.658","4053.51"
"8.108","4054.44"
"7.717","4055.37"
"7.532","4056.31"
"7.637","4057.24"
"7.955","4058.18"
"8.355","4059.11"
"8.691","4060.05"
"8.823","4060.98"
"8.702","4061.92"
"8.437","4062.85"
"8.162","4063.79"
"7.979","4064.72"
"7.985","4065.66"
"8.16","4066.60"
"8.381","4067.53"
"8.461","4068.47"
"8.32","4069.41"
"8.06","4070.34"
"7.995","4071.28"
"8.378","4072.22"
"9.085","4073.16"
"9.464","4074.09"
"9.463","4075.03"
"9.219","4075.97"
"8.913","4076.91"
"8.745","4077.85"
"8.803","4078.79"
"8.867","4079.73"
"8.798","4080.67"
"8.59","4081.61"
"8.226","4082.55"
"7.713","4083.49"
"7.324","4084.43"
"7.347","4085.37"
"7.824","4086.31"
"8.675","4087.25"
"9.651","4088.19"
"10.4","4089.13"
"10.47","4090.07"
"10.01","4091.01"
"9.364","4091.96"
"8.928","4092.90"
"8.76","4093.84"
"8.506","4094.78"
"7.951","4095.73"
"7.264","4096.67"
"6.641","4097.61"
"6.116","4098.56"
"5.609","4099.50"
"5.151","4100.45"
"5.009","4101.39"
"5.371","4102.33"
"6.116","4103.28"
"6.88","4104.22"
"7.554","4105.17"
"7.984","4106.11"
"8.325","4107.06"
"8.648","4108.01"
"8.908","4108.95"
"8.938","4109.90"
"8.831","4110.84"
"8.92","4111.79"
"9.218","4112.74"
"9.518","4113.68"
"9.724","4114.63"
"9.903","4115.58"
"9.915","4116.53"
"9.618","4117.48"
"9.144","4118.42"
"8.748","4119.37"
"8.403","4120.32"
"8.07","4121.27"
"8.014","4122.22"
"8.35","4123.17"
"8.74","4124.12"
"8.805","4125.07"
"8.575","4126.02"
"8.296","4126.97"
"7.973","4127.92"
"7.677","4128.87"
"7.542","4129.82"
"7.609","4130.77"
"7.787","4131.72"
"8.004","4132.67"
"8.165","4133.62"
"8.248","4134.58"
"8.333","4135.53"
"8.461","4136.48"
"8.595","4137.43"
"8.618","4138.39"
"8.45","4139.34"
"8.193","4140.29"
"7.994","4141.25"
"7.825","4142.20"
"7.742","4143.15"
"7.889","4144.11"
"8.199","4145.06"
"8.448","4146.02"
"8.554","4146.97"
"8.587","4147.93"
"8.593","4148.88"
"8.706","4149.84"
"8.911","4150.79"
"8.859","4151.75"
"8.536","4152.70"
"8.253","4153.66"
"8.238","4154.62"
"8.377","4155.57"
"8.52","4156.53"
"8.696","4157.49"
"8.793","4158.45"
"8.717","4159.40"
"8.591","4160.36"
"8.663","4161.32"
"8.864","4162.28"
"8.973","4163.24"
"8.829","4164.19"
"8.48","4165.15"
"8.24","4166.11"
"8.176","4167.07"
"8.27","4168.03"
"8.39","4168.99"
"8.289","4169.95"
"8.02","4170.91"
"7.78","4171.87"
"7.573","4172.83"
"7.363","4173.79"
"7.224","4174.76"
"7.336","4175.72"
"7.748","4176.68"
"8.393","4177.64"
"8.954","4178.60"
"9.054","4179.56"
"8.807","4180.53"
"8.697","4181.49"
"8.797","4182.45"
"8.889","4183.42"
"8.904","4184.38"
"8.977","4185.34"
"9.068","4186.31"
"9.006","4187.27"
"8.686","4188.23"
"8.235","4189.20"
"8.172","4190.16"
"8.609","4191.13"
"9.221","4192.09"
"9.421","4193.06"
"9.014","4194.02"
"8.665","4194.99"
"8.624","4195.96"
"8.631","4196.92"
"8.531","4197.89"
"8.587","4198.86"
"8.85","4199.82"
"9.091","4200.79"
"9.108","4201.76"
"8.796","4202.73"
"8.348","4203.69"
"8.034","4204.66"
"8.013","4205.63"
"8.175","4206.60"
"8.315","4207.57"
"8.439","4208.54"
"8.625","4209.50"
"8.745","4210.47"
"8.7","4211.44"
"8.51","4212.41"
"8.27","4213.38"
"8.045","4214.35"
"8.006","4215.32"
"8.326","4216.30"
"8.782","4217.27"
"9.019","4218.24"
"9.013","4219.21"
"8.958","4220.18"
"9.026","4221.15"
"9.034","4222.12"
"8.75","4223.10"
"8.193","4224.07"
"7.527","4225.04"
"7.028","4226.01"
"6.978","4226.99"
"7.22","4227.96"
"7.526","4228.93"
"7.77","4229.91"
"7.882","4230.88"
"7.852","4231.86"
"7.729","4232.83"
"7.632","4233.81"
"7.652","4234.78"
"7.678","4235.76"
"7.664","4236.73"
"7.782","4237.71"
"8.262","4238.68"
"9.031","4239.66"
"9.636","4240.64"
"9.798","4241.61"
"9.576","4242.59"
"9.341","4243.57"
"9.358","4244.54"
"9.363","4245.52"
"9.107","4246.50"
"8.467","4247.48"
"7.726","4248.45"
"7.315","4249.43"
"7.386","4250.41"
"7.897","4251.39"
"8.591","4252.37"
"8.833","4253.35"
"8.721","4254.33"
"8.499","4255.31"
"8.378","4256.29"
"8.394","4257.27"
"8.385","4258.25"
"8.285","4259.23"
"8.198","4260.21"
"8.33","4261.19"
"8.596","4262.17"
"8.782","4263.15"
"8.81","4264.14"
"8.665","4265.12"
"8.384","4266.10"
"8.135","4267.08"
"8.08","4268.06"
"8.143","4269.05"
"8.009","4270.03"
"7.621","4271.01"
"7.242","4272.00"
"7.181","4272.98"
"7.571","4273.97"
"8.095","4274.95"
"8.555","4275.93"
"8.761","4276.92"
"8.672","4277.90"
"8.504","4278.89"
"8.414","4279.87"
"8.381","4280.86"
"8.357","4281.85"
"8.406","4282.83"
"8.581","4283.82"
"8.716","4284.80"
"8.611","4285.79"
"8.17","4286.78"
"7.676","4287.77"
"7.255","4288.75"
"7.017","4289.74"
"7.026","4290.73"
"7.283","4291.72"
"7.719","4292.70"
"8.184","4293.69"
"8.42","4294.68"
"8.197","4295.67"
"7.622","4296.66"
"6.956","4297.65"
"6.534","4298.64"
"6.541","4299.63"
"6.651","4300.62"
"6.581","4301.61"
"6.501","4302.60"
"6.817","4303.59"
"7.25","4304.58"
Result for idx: 18.8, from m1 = 10.4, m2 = 8.42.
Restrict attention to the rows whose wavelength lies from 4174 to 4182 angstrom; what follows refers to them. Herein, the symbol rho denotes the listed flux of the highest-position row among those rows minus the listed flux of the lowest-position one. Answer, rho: 1.5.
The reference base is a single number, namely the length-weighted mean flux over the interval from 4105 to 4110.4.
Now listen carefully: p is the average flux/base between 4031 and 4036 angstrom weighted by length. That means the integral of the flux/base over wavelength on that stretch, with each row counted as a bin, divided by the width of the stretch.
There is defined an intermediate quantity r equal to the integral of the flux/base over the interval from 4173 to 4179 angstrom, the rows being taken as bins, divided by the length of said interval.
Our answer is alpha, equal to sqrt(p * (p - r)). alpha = 0.15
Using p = 0.95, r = 0.92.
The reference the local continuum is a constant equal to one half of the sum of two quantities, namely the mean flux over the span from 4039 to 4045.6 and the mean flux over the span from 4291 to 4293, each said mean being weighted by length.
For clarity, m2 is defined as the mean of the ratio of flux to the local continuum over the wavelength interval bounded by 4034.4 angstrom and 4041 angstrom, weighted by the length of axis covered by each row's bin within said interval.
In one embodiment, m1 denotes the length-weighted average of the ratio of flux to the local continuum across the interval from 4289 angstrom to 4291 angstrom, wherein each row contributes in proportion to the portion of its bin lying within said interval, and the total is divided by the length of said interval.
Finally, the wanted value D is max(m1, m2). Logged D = 1.05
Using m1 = 0.84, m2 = 1.05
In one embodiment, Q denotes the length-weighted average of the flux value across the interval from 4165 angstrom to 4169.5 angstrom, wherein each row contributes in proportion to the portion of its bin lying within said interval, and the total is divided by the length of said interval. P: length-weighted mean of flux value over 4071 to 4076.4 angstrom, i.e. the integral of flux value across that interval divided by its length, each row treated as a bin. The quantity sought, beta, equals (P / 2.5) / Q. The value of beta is 0.432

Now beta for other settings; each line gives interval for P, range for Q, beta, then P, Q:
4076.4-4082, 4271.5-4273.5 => 0.489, 8.8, 7.2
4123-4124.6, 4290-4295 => 0.447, 8.6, 7.7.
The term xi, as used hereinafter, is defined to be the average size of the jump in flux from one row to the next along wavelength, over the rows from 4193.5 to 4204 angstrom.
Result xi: 0.183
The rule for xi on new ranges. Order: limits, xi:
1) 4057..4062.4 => 0.261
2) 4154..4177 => 0.167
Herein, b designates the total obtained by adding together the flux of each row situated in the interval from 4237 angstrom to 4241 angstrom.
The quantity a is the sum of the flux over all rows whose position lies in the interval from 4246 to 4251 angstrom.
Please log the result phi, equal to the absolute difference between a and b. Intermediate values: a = 40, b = 35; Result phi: 5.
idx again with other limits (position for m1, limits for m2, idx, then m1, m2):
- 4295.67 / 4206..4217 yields 16.8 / 8.197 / 8.38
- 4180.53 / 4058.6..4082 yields 17.4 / 8.807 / 8.59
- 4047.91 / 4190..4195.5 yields 17.8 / 7.302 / 8.88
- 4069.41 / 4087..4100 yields 16.9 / 8.32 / 8.44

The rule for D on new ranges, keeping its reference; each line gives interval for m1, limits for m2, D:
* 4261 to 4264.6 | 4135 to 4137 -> 1.03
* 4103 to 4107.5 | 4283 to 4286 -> 1.03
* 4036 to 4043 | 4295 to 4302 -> 1.11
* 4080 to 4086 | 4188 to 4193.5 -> 1.04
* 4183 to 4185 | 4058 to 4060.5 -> 1.06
